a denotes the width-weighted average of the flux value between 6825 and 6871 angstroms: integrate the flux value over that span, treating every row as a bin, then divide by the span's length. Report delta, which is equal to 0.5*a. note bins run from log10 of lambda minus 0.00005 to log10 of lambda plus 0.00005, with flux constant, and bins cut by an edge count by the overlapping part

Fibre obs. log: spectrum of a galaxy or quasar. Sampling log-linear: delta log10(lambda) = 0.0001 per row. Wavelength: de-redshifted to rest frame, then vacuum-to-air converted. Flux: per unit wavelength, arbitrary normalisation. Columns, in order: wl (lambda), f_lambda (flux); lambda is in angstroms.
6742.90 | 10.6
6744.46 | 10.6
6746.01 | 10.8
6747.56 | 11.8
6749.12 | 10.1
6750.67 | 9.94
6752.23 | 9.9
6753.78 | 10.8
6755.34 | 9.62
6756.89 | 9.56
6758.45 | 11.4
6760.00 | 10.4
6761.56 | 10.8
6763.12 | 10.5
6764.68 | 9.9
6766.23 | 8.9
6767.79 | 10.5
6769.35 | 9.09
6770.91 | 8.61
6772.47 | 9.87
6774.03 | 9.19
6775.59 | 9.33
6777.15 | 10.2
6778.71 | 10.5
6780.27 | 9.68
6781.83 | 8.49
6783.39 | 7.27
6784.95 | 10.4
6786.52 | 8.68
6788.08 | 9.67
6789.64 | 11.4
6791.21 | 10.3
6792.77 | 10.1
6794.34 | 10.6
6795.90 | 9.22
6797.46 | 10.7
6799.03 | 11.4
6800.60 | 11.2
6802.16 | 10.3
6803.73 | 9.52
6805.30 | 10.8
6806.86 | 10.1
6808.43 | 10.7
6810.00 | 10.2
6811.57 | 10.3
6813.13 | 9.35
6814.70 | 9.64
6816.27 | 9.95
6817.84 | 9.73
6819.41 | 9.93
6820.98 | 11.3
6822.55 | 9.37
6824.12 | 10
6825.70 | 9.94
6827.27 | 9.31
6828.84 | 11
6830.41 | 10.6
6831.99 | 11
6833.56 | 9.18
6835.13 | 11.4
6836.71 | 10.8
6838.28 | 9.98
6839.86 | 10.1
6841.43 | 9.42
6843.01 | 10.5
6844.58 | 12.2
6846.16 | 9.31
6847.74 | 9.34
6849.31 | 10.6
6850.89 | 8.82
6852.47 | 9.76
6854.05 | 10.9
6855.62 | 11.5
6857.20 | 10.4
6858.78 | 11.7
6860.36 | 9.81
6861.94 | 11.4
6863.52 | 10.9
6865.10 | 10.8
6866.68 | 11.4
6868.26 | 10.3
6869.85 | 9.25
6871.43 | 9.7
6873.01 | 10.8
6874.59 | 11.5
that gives 5.2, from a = 10.4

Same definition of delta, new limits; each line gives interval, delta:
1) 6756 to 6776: 4.9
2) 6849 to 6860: 5.2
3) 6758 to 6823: 5.0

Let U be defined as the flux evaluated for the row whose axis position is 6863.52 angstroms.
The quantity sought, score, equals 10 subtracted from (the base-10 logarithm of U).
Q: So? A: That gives -8.96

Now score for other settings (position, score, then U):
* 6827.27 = -9.03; 9.31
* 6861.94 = -8.94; 11.4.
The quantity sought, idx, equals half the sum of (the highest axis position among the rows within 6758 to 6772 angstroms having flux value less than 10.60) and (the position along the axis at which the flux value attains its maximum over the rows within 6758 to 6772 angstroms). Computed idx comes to 6764.7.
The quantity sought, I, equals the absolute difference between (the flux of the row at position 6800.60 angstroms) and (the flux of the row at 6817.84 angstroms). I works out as 1.5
